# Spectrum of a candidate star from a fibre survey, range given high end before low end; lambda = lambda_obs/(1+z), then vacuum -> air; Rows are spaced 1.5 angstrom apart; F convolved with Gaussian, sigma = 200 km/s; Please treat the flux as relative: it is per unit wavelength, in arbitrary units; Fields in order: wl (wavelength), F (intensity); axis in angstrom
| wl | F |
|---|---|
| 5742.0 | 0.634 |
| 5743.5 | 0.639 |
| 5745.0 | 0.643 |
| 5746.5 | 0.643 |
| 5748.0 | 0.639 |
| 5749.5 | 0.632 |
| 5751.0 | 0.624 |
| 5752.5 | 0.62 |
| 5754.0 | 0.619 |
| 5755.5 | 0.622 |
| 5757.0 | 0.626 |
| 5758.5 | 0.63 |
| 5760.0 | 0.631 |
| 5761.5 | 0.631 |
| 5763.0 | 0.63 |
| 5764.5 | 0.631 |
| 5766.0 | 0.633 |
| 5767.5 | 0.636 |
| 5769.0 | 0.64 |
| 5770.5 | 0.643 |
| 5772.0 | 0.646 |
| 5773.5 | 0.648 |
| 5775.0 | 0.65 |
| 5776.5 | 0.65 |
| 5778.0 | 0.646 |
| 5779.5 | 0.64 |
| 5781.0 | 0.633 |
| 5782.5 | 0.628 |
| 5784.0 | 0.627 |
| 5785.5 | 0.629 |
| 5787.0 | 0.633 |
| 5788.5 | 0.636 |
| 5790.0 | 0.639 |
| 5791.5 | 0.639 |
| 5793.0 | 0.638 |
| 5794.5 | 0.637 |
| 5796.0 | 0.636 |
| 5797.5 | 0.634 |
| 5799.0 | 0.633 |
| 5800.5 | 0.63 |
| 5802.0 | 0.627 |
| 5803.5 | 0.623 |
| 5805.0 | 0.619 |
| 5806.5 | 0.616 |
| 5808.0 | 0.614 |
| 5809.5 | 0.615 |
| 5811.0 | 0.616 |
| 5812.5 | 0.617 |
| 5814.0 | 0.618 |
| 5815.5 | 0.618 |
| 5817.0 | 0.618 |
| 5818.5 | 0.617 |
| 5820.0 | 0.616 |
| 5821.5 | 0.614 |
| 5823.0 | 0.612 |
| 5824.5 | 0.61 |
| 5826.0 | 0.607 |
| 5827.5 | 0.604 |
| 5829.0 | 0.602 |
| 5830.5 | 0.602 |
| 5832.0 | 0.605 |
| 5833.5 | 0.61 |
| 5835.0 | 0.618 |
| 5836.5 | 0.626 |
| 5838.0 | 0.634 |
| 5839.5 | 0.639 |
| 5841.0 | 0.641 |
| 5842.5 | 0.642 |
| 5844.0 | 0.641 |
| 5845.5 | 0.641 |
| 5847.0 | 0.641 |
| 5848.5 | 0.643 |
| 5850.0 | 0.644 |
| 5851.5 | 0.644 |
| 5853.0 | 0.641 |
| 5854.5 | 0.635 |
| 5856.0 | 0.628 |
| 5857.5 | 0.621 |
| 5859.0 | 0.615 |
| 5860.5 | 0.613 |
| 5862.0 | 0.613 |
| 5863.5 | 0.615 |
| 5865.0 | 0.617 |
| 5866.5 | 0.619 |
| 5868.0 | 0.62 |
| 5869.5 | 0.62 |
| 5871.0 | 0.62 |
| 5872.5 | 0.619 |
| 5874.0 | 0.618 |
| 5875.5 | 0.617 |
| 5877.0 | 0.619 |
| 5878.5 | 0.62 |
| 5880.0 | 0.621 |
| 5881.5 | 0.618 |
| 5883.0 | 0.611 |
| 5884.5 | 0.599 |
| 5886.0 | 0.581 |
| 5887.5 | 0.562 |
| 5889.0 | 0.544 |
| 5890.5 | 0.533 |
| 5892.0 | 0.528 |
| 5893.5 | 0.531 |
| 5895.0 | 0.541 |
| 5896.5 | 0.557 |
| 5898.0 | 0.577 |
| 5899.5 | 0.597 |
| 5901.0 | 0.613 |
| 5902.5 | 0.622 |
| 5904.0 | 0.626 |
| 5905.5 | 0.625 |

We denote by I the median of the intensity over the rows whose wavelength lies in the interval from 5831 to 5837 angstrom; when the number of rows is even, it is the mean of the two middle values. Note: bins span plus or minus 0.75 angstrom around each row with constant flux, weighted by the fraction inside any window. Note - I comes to 0.614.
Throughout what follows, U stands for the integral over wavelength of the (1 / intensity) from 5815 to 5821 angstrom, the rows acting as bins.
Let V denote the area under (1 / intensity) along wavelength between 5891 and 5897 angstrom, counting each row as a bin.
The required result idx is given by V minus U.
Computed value 1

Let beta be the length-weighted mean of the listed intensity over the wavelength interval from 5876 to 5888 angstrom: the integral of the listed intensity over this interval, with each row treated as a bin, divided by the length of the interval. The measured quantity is 0.605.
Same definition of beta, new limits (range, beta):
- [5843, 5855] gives 0.641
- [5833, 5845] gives 0.632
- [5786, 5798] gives 0.636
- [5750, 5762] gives 0.625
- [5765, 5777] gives 0.643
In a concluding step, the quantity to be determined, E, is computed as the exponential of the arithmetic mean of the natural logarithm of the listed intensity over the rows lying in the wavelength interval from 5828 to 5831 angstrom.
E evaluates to 0.60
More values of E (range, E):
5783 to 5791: 0.63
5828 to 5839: 0.61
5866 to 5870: 0.62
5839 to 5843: 0.64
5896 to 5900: 0.58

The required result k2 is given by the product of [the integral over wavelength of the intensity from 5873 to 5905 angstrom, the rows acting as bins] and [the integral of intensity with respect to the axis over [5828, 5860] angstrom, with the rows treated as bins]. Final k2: 379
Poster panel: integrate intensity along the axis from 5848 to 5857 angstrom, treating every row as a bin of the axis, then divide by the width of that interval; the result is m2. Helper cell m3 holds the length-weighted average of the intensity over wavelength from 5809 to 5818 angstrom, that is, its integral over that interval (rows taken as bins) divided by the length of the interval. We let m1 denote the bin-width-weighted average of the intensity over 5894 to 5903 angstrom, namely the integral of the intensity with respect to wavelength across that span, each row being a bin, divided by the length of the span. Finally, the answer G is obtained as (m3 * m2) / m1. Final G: 0.68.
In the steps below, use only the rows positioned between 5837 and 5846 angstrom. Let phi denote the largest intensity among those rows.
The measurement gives 0.642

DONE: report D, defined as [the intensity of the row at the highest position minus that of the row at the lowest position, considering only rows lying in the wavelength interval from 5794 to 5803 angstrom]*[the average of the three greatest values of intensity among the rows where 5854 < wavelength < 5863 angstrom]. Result -0.006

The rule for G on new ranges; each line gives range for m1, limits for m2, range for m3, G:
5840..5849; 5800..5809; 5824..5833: 0.59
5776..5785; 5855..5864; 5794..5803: 0.61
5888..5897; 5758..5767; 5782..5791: 0.74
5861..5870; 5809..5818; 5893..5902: 0.57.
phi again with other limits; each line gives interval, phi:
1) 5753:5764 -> 0.631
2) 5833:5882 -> 0.644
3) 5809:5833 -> 0.618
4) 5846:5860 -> 0.644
